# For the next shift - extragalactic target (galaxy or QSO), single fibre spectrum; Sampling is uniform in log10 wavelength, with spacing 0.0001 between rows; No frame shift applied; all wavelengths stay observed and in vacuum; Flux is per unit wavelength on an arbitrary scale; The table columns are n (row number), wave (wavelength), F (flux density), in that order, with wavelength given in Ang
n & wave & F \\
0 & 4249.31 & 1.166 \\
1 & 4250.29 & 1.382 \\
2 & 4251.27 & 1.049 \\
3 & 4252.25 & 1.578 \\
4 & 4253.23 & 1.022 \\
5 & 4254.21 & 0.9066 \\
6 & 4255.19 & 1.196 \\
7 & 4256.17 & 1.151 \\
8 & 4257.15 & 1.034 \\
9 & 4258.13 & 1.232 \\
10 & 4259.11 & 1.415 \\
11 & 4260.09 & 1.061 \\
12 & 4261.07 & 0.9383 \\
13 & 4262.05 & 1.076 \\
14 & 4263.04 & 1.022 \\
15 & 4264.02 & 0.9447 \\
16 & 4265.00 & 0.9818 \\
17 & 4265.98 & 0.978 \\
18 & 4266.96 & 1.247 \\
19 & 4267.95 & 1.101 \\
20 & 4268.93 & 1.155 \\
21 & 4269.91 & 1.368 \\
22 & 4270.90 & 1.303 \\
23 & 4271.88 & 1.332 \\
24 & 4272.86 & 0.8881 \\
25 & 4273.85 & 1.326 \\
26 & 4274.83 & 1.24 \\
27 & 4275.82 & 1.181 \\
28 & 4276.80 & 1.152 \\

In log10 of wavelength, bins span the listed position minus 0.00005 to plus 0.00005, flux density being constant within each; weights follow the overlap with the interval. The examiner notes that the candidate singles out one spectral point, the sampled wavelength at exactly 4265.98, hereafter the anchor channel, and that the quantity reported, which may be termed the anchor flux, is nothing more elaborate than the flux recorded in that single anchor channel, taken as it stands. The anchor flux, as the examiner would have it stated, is 0.978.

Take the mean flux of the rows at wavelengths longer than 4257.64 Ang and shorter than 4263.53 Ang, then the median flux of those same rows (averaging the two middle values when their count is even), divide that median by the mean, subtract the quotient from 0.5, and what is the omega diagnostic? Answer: -0.45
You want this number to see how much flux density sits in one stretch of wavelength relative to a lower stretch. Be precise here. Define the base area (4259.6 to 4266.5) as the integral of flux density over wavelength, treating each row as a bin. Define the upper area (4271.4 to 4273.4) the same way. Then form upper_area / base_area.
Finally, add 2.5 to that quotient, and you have 2.82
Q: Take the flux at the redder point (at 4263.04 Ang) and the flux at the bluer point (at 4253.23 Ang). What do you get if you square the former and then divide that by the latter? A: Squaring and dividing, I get 1.02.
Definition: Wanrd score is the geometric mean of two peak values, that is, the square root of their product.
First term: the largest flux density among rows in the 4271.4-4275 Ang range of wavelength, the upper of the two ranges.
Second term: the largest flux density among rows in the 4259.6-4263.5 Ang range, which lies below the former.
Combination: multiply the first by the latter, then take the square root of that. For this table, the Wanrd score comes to 1.197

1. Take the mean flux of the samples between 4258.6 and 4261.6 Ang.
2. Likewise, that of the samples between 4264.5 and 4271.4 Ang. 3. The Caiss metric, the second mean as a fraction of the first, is 1.02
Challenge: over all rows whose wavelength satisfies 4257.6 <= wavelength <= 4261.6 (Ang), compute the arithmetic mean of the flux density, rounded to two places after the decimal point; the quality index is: 1.16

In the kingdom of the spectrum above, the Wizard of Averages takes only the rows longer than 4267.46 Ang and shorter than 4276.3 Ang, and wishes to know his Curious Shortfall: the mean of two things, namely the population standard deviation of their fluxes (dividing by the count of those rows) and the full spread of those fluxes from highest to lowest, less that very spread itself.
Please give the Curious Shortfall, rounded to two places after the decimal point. -0.17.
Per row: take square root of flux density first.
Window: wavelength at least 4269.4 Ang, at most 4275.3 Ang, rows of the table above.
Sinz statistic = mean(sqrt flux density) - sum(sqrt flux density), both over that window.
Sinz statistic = -5.56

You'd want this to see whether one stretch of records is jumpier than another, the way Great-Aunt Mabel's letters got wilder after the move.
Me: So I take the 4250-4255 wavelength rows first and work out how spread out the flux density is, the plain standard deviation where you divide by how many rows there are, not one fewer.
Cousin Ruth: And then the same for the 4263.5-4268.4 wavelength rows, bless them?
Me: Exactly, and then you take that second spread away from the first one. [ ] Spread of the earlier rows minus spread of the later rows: 0.14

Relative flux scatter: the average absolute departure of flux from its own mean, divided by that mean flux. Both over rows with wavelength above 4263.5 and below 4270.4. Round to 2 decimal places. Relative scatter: 0.11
